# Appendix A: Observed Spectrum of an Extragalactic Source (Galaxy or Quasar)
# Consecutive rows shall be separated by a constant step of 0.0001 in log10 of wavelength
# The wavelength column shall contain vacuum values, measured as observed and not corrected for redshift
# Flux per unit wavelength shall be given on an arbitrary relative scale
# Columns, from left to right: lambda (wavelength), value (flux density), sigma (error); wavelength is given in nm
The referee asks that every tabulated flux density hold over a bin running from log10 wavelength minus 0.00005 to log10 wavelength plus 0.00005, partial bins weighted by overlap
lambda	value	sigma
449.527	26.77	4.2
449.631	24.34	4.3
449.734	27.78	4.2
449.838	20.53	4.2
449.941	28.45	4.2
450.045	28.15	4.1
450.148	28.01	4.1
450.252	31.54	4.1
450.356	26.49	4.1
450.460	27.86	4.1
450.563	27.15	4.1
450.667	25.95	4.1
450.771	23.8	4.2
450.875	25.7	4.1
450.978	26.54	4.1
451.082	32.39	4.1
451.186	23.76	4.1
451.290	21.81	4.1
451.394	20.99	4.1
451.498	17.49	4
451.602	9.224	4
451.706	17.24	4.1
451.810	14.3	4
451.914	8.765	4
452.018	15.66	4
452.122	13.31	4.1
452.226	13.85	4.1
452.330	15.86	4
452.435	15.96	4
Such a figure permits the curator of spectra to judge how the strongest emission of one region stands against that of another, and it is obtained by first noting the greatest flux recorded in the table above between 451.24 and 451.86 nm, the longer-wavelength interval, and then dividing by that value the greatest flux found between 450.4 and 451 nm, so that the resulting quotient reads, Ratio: 1.3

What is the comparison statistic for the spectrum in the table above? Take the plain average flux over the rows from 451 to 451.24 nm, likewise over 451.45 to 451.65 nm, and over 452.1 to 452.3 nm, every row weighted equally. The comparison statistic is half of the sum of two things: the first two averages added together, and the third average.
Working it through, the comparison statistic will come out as 27.5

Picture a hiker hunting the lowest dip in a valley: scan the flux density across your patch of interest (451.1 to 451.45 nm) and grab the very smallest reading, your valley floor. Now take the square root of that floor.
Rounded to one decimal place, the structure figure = 4.6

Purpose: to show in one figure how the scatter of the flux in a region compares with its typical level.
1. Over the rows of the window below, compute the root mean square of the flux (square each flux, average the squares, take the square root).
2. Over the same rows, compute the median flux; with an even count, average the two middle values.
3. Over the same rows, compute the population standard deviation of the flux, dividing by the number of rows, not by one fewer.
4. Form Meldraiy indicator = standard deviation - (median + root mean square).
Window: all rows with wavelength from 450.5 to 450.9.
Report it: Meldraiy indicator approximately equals -50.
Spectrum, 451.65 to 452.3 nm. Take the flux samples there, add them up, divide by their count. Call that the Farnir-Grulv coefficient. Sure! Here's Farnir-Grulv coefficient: 14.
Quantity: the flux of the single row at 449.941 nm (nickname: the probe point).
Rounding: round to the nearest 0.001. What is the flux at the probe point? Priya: 28.450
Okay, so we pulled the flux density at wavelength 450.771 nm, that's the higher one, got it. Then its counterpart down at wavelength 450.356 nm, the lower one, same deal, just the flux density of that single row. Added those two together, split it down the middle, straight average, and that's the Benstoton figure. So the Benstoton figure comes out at 25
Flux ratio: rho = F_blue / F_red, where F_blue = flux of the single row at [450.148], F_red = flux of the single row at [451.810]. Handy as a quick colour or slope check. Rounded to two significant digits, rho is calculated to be 2.0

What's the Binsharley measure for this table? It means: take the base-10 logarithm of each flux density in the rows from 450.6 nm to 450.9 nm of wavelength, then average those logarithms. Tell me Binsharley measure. 1.40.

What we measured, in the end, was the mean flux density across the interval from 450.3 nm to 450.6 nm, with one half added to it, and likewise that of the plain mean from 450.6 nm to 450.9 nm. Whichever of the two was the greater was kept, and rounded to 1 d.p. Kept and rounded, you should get 27.7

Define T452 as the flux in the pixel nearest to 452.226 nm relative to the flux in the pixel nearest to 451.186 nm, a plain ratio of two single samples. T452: 0.58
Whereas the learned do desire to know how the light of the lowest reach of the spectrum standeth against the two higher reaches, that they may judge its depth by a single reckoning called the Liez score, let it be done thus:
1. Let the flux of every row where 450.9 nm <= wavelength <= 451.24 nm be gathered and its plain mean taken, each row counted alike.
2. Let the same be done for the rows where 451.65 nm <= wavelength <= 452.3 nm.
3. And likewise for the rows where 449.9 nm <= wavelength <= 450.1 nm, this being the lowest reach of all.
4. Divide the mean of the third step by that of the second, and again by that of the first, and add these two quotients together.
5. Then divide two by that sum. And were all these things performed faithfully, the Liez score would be 0.65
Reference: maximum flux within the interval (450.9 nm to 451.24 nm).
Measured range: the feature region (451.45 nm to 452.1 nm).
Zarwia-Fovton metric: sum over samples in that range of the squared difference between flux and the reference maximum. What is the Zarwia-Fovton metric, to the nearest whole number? 2153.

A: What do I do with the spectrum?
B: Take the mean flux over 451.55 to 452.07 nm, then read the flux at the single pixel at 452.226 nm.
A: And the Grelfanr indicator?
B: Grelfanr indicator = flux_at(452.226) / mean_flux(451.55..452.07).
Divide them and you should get 1.1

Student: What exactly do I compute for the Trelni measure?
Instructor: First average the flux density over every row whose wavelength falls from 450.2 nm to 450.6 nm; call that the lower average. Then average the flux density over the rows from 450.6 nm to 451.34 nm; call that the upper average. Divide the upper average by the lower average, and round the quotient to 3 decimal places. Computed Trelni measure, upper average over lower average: 0.910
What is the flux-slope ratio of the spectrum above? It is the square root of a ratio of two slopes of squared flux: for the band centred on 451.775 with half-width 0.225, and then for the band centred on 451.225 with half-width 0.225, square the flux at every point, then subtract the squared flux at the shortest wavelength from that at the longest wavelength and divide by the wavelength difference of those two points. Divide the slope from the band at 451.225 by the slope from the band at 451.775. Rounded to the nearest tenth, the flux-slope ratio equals 8.6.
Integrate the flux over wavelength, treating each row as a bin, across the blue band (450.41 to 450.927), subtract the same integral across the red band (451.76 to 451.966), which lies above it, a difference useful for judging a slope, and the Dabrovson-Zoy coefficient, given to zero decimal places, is 11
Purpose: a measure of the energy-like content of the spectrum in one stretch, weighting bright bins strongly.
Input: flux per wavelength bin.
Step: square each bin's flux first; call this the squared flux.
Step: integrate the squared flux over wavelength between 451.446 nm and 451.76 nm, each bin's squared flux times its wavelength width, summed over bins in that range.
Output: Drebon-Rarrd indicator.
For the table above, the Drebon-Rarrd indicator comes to 72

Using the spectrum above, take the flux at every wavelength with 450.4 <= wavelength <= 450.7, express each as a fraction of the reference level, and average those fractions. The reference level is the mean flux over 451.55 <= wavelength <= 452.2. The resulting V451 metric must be 2.06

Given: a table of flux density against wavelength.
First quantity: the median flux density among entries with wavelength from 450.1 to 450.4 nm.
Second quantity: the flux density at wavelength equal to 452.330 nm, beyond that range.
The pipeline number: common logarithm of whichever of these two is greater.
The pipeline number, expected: 1.45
